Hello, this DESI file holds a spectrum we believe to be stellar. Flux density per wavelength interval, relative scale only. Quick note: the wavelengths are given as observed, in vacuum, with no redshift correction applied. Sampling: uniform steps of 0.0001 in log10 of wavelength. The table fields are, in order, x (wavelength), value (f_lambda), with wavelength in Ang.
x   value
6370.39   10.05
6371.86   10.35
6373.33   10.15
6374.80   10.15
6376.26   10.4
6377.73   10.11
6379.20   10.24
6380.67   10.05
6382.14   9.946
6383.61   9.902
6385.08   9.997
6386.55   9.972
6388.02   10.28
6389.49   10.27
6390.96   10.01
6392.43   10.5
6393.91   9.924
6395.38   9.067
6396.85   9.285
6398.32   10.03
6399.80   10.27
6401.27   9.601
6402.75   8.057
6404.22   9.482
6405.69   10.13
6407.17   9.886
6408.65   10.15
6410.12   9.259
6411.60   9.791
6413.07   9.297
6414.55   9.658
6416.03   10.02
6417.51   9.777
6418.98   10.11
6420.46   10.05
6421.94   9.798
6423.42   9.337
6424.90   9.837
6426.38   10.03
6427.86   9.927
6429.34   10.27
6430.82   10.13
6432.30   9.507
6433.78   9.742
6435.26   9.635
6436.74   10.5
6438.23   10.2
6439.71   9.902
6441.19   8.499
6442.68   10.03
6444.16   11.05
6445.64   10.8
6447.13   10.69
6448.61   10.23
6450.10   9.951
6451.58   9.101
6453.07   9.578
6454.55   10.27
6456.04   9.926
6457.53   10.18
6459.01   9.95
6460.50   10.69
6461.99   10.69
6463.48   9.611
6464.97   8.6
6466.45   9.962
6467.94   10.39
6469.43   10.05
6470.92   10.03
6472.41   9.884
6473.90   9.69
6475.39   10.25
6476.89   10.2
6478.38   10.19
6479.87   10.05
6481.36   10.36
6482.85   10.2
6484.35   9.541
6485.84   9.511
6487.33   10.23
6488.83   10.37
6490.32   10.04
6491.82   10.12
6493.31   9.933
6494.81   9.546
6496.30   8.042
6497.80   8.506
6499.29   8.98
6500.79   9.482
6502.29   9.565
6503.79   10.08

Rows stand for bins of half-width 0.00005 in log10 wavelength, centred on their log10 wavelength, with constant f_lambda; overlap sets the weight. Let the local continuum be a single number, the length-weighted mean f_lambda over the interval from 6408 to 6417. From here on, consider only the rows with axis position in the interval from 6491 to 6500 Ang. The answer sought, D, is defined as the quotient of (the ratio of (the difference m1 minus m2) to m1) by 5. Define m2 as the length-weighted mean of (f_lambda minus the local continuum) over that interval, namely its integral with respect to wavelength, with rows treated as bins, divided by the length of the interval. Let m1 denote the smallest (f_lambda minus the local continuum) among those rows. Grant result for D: 0.14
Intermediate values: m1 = -1.7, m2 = -0.5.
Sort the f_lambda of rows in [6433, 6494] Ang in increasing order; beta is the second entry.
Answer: 8.6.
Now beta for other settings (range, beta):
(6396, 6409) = 9.285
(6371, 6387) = 9.946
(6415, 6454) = 9.101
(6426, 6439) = 9.635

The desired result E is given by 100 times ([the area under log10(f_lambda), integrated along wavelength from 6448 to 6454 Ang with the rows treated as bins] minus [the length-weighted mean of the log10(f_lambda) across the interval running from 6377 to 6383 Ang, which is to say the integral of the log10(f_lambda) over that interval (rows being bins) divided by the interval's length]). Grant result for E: 492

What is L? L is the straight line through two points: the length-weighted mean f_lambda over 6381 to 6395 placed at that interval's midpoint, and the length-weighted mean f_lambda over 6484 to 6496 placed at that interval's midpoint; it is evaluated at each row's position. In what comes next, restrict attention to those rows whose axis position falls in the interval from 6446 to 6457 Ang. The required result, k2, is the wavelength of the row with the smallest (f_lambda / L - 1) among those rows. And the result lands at 6451.58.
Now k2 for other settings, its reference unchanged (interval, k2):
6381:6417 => 6402.75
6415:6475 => 6441.19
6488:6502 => 6496.30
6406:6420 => 6410.12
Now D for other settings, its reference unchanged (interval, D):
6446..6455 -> 0.30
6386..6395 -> -0.17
